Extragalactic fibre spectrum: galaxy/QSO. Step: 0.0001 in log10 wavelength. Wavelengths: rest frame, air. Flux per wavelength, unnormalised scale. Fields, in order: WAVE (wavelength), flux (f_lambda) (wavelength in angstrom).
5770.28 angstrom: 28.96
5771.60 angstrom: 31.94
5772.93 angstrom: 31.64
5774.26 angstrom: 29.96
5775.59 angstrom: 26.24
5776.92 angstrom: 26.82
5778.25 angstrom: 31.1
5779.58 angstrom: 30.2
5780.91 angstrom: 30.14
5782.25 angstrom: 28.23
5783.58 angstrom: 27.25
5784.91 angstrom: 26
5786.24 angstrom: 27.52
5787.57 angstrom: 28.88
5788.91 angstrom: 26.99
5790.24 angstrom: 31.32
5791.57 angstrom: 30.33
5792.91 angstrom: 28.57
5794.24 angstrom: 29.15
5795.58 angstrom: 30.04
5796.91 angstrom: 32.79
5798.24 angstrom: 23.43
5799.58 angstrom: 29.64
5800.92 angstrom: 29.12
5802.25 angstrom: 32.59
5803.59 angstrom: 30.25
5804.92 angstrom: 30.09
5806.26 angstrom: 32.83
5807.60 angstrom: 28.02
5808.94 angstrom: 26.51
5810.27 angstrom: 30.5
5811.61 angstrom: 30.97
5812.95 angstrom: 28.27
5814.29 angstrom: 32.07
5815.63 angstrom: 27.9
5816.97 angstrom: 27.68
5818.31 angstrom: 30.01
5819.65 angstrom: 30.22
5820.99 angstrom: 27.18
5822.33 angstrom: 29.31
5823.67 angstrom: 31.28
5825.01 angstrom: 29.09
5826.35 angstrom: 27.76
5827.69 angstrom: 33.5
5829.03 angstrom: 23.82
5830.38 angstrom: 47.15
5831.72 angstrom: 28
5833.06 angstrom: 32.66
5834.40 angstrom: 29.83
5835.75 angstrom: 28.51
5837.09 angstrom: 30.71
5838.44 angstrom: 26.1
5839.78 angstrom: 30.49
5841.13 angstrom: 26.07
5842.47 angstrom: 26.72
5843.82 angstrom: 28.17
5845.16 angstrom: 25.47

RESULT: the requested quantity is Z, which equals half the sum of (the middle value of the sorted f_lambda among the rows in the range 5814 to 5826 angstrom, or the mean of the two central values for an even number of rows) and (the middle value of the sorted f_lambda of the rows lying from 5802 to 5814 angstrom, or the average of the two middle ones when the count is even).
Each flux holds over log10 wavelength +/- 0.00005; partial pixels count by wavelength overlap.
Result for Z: 29.8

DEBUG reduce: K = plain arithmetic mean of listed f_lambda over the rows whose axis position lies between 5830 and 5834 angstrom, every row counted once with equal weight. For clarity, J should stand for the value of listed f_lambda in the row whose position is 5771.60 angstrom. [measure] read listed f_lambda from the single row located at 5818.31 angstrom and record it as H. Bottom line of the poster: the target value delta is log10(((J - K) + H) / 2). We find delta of 1.11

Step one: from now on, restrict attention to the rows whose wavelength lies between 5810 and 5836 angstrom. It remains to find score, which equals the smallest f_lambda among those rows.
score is 23.82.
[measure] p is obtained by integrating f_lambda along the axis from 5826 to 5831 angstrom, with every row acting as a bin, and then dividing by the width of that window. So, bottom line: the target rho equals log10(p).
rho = 1.52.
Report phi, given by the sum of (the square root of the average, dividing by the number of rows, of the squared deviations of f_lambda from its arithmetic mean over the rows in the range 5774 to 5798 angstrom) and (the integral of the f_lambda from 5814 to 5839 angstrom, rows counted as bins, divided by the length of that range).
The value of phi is 32.0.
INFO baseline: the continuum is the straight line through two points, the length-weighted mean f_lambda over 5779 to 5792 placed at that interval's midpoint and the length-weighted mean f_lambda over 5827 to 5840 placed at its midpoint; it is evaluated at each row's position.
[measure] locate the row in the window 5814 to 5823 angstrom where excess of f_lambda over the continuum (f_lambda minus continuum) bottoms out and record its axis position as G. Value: 5820.99 angstrom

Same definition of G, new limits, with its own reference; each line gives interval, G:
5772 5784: 5775.59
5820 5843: 5829.03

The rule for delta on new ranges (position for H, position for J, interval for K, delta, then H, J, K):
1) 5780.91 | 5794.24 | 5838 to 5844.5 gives 1.20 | 30.14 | 29.15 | 27.5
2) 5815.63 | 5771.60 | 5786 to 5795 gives 1.19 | 27.9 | 31.94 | 29.0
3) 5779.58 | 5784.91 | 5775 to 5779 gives 1.15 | 30.2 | 26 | 28.1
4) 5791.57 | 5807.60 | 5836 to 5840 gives 1.17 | 30.33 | 28.02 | 29.1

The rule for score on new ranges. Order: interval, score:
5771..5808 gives 23.43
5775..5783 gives 26.24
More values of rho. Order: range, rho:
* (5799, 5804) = 1.48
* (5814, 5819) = 1.47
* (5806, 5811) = 1.47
